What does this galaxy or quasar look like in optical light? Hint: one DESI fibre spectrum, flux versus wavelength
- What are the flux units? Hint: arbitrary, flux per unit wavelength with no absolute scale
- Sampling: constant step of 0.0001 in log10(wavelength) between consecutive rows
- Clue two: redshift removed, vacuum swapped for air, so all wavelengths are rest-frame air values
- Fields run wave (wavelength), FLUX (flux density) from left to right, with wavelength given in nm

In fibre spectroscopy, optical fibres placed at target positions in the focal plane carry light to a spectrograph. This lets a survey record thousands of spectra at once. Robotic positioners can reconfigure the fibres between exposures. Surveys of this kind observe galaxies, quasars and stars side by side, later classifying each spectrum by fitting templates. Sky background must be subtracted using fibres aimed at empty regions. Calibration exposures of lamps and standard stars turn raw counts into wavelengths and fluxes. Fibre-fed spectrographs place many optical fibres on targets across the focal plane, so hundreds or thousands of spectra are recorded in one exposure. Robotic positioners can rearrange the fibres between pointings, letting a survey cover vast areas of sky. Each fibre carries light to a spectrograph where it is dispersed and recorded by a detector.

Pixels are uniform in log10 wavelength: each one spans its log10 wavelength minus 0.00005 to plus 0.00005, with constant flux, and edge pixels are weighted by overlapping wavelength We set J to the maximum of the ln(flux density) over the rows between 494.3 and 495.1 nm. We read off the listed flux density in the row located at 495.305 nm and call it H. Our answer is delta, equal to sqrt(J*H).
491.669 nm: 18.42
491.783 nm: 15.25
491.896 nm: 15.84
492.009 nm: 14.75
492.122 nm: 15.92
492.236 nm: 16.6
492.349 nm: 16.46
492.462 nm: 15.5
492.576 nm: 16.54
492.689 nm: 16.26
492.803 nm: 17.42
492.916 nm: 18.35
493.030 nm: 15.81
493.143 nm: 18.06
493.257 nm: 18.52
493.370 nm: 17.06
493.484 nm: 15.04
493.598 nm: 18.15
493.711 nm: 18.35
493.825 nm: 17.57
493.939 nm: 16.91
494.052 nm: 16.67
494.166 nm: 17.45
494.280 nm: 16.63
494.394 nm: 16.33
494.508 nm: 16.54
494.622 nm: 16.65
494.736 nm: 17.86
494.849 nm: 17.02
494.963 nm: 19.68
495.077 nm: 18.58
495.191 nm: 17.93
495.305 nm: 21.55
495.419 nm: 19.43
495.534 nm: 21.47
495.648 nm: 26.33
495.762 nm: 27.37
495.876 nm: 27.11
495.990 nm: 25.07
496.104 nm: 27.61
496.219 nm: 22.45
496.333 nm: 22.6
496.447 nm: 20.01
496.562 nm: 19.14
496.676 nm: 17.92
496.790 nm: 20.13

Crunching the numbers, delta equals 8.0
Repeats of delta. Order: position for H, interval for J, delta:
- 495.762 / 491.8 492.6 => 8.8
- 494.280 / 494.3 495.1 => 7.0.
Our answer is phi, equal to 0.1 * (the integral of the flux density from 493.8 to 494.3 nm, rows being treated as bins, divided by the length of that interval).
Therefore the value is 1.70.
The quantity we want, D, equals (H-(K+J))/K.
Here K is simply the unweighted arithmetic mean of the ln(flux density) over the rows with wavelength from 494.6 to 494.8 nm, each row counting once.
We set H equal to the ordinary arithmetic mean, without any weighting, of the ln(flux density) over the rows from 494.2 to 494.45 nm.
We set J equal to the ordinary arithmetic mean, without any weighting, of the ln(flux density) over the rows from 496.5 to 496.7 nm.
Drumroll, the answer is -1.04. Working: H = 2.80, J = 2.92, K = 2.85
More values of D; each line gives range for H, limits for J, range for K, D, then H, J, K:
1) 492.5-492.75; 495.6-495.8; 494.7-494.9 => -1.17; 2.80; 3.29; 2.86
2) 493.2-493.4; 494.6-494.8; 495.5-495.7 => -0.99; 2.88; 2.85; 3.17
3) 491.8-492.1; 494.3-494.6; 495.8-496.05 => -1.02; 2.73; 2.80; 3.26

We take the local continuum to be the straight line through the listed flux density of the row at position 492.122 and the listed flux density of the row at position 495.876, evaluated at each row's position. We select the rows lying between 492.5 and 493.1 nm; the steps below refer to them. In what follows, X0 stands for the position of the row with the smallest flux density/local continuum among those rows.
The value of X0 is 493.030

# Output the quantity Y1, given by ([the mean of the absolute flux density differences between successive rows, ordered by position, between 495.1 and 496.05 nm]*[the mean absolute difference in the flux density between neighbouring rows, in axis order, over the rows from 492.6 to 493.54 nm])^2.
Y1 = 12.5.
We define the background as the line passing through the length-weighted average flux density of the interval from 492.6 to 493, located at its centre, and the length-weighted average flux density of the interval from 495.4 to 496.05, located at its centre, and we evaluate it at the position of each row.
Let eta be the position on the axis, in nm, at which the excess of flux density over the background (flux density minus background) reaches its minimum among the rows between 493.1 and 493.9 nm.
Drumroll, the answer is 493.484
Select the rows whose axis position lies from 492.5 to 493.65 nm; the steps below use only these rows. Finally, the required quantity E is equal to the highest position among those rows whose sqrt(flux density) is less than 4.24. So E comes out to 493.484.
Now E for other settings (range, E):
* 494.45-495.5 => 495.191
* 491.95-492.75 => 492.689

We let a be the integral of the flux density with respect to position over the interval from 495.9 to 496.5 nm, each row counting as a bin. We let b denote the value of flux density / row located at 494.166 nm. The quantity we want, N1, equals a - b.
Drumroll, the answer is -3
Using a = 14.3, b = 17.45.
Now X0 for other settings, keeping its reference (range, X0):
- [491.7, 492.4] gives 492.009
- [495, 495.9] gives 495.191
